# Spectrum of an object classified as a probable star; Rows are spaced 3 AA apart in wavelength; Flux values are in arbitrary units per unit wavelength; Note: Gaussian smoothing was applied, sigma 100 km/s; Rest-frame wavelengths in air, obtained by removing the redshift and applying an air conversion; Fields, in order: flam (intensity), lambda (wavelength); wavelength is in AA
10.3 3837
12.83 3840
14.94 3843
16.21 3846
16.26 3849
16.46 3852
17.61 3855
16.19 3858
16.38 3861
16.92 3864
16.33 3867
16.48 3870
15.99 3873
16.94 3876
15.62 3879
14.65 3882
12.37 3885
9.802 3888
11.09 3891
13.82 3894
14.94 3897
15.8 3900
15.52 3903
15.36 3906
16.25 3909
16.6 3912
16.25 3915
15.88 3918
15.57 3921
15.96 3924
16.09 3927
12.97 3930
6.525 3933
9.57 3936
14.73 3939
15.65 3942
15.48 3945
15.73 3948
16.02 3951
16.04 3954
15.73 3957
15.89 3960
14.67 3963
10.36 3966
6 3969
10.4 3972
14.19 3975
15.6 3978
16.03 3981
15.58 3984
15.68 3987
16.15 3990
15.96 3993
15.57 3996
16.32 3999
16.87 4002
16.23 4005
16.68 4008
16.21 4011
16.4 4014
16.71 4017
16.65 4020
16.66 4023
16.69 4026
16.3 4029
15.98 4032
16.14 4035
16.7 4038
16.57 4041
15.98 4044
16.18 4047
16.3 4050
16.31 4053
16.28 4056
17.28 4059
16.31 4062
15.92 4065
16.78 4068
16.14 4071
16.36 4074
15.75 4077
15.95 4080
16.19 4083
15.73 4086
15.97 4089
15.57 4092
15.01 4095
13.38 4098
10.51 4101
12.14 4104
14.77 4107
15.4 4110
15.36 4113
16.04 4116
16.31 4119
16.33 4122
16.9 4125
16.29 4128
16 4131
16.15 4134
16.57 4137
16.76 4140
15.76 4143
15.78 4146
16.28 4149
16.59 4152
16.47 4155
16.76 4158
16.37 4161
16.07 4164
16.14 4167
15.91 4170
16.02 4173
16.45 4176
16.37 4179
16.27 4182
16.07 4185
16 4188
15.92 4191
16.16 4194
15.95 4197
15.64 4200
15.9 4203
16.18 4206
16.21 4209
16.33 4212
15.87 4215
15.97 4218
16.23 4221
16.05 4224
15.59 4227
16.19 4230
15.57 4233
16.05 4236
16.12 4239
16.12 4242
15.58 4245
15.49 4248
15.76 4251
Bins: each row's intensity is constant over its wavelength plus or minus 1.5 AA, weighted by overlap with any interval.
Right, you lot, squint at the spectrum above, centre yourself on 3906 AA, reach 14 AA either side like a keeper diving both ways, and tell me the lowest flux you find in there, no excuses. 13.82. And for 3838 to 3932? 9.802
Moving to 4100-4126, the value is 10.51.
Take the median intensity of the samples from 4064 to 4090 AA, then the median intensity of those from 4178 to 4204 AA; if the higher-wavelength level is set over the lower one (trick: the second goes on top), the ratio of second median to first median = 1.00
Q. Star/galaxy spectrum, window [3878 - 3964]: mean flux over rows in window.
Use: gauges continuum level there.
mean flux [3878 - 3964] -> 14.5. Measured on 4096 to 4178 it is 15.7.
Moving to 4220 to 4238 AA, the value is 15.9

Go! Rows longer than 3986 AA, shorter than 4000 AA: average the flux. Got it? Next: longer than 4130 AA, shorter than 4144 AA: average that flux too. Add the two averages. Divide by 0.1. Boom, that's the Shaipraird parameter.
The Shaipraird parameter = 322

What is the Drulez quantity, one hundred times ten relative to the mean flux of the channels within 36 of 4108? 65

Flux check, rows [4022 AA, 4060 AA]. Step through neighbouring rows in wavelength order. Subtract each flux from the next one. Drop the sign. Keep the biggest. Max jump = 1.0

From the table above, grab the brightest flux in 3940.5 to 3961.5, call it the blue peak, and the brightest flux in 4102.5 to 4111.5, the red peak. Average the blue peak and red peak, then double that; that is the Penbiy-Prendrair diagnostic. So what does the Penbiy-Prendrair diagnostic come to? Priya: 31.4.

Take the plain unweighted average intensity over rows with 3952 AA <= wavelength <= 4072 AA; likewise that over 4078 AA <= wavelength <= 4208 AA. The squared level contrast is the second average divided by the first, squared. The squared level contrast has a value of 1.02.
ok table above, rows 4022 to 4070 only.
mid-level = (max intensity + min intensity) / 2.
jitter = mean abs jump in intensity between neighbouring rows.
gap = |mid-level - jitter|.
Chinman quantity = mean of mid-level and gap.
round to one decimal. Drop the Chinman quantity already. 16.4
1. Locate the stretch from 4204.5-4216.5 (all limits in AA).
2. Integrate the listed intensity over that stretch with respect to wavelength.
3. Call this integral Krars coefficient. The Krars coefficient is 194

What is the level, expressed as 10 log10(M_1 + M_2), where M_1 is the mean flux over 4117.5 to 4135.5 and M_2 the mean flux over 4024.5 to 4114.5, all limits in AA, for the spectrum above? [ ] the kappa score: 15.1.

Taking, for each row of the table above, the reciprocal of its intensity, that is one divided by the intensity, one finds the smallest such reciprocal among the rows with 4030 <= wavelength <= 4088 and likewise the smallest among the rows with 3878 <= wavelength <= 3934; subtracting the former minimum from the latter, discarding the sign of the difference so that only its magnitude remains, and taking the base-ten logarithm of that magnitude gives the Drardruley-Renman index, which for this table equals -2.63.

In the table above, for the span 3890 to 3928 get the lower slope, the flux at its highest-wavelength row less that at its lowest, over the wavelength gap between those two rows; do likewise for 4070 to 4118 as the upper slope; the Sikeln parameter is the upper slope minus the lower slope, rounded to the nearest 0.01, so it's -0.14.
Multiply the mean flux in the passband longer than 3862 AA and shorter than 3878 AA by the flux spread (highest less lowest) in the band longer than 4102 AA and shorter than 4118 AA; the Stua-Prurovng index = 64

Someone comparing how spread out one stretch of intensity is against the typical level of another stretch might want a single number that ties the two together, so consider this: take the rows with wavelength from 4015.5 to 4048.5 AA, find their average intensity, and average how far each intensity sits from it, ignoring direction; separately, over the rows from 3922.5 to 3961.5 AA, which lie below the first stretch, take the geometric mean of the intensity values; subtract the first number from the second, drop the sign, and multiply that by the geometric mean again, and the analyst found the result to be 191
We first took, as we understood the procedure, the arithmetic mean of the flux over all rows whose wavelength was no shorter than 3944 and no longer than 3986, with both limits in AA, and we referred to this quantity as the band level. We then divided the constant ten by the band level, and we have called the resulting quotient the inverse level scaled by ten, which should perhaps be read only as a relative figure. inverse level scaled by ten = 0.708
